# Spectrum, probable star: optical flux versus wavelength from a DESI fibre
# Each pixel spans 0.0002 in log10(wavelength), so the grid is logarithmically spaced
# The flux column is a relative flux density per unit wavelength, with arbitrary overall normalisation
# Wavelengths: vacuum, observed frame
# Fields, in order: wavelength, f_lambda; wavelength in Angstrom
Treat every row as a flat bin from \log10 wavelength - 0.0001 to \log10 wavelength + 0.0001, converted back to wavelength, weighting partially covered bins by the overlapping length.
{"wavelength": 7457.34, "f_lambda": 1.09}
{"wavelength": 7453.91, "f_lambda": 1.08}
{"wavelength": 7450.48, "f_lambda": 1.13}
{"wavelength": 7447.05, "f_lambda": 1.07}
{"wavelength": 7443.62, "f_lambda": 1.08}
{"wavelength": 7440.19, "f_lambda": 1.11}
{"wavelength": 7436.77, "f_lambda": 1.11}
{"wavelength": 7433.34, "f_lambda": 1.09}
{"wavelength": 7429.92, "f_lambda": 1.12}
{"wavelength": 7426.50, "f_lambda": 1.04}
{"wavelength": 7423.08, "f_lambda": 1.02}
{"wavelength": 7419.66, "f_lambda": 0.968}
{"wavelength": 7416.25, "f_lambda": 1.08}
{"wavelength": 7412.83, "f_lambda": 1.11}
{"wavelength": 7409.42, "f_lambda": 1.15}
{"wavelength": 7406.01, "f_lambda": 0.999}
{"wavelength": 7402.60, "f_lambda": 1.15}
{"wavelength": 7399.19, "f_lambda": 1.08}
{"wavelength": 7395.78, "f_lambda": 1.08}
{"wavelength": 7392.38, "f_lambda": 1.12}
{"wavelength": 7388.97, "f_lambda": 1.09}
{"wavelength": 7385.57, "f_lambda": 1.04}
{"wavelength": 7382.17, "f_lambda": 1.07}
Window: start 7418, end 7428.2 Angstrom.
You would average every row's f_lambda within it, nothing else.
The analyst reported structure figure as 1.01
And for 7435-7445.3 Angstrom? 1.10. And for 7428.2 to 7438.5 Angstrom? 1.11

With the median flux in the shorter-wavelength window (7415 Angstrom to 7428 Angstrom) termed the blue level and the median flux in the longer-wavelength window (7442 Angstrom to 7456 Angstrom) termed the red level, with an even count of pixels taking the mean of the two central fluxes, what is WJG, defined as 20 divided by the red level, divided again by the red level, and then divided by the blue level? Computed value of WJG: 16.6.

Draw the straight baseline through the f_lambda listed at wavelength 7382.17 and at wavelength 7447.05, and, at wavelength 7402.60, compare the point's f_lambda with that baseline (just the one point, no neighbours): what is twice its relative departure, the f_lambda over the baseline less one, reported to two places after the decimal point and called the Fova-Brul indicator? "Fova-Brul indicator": 0.15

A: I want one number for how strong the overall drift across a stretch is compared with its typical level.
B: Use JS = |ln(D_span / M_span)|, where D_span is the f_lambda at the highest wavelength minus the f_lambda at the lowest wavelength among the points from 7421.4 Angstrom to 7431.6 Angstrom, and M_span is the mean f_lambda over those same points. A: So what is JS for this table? 2.4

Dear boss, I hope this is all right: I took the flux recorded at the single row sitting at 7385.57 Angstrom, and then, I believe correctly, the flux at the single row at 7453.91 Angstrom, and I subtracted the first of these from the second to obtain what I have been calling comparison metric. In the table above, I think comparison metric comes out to 0.04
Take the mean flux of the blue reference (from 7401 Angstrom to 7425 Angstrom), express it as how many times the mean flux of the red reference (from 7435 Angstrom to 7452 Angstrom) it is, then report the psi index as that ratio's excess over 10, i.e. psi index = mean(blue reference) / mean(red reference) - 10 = -9.029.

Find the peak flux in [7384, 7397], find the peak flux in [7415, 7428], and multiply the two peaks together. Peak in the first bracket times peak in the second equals 1.21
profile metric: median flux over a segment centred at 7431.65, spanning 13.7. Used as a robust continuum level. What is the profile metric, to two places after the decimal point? 1.10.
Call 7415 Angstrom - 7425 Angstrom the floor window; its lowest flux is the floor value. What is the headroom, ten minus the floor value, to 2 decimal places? 9.03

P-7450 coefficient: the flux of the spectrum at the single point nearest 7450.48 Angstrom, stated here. 1.13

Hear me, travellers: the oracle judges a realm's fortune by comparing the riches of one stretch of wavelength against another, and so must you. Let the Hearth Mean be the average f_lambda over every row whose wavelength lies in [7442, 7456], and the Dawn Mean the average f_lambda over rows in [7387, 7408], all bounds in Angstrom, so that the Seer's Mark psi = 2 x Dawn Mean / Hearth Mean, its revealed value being 1.99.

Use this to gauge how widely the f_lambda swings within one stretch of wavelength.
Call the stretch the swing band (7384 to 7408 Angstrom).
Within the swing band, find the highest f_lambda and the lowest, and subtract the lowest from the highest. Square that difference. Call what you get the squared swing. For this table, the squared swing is 0.023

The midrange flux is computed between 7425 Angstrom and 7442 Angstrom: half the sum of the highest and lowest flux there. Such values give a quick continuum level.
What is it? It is 1.08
